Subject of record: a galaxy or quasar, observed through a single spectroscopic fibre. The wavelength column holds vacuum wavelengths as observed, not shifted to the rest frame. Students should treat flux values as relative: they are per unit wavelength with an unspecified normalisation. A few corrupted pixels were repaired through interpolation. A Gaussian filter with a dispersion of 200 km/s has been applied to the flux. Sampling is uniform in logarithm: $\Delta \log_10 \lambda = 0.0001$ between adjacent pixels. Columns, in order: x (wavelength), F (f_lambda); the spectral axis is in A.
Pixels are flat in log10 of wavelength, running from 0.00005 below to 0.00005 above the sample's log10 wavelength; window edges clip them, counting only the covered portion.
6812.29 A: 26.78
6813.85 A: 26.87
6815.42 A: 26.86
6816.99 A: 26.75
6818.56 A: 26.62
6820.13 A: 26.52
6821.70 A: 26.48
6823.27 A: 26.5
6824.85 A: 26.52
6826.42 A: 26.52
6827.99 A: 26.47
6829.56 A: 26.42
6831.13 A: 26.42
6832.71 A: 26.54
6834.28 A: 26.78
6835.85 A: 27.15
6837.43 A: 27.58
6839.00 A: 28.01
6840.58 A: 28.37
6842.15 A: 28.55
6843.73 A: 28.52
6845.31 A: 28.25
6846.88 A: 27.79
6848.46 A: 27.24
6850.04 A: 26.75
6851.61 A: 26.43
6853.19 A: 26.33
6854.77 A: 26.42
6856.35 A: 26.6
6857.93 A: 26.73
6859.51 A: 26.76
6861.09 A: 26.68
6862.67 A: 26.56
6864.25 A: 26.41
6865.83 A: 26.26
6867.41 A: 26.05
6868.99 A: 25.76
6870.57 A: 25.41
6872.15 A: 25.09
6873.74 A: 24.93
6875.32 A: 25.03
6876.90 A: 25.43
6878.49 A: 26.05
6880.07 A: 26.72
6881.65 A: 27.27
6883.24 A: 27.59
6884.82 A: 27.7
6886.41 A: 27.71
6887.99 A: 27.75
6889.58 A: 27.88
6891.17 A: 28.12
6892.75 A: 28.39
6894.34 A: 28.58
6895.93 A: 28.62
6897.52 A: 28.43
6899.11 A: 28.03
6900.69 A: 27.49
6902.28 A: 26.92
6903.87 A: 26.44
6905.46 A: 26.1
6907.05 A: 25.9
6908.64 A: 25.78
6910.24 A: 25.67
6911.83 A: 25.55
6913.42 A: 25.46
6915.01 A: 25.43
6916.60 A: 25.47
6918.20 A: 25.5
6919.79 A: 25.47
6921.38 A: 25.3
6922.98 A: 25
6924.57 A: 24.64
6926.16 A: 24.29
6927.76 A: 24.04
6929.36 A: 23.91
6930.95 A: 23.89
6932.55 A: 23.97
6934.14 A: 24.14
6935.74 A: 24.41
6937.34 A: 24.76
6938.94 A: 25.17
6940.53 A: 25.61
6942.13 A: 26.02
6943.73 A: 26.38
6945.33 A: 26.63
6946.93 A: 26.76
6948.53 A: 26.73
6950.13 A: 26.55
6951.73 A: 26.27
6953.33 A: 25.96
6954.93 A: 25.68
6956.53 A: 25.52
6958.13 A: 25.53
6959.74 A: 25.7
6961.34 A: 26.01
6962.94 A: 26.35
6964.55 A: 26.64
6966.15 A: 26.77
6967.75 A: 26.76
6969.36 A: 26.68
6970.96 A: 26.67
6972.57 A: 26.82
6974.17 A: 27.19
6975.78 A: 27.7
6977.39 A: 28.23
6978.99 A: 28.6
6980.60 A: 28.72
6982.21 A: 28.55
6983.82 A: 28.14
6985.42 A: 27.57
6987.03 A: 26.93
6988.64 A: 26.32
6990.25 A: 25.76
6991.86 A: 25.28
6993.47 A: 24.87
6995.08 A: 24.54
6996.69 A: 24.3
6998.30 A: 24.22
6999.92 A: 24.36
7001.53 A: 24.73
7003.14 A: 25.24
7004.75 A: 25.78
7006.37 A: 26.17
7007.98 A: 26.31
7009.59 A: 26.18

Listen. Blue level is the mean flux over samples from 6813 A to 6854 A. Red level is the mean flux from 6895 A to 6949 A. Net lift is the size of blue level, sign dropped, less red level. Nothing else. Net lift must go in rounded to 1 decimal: 1.3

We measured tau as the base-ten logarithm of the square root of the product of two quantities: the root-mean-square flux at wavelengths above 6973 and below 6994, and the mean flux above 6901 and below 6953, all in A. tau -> 1.42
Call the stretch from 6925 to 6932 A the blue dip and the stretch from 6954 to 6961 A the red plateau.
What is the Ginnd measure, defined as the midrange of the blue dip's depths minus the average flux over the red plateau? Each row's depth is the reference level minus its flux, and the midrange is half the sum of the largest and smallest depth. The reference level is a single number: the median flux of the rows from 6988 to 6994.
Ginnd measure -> -24.2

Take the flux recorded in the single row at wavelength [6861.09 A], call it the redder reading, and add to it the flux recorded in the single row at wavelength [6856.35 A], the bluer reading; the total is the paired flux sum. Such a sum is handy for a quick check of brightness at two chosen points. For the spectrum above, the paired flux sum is 53.3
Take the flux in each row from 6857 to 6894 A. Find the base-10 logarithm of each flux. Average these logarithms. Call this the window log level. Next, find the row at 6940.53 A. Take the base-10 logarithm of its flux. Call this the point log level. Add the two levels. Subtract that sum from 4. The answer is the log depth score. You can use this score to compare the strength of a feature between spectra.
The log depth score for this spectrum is 1.17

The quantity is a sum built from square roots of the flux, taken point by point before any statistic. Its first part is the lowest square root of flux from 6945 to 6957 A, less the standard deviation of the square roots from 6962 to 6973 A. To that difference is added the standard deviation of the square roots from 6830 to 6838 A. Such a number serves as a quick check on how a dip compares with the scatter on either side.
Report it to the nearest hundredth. 5.08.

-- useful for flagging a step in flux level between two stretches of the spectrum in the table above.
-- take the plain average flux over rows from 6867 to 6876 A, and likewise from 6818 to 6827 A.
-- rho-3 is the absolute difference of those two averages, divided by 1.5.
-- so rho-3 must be 0.77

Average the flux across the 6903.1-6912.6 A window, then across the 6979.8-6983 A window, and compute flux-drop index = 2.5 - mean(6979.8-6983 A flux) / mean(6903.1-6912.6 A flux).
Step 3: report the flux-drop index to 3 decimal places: 1.395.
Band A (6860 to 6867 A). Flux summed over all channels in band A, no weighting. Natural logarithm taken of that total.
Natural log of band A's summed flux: 4.66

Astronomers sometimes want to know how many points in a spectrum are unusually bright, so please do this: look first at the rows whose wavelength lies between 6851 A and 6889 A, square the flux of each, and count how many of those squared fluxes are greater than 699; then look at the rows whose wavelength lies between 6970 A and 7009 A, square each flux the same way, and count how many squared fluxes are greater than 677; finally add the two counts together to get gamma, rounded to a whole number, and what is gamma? 25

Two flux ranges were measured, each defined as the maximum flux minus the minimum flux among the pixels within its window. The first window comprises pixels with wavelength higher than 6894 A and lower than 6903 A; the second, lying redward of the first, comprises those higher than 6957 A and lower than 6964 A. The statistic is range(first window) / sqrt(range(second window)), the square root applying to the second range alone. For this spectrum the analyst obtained 1.9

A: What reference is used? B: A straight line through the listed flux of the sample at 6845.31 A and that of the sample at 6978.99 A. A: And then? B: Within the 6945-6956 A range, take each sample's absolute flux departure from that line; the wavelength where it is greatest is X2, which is 6954.93 A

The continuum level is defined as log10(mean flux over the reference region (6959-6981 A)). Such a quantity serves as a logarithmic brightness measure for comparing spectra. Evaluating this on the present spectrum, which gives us 1.43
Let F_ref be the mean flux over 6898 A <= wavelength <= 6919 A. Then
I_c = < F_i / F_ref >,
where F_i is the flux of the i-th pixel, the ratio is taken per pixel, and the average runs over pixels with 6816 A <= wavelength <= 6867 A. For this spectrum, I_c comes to 1.03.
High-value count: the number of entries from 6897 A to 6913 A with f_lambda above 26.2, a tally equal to 5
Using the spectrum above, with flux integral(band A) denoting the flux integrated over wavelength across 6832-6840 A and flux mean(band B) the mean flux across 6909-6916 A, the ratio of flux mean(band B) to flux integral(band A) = 0.12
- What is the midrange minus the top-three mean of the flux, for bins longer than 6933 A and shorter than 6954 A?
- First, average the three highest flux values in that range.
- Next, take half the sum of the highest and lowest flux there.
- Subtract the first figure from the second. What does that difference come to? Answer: -1.26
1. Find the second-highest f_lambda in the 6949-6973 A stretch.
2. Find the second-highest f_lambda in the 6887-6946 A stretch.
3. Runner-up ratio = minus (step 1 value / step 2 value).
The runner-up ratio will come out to -0.94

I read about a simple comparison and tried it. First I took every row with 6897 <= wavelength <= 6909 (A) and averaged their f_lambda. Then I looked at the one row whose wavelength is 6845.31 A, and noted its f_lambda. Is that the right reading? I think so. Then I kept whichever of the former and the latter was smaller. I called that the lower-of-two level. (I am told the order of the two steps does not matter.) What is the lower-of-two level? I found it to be 26.9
